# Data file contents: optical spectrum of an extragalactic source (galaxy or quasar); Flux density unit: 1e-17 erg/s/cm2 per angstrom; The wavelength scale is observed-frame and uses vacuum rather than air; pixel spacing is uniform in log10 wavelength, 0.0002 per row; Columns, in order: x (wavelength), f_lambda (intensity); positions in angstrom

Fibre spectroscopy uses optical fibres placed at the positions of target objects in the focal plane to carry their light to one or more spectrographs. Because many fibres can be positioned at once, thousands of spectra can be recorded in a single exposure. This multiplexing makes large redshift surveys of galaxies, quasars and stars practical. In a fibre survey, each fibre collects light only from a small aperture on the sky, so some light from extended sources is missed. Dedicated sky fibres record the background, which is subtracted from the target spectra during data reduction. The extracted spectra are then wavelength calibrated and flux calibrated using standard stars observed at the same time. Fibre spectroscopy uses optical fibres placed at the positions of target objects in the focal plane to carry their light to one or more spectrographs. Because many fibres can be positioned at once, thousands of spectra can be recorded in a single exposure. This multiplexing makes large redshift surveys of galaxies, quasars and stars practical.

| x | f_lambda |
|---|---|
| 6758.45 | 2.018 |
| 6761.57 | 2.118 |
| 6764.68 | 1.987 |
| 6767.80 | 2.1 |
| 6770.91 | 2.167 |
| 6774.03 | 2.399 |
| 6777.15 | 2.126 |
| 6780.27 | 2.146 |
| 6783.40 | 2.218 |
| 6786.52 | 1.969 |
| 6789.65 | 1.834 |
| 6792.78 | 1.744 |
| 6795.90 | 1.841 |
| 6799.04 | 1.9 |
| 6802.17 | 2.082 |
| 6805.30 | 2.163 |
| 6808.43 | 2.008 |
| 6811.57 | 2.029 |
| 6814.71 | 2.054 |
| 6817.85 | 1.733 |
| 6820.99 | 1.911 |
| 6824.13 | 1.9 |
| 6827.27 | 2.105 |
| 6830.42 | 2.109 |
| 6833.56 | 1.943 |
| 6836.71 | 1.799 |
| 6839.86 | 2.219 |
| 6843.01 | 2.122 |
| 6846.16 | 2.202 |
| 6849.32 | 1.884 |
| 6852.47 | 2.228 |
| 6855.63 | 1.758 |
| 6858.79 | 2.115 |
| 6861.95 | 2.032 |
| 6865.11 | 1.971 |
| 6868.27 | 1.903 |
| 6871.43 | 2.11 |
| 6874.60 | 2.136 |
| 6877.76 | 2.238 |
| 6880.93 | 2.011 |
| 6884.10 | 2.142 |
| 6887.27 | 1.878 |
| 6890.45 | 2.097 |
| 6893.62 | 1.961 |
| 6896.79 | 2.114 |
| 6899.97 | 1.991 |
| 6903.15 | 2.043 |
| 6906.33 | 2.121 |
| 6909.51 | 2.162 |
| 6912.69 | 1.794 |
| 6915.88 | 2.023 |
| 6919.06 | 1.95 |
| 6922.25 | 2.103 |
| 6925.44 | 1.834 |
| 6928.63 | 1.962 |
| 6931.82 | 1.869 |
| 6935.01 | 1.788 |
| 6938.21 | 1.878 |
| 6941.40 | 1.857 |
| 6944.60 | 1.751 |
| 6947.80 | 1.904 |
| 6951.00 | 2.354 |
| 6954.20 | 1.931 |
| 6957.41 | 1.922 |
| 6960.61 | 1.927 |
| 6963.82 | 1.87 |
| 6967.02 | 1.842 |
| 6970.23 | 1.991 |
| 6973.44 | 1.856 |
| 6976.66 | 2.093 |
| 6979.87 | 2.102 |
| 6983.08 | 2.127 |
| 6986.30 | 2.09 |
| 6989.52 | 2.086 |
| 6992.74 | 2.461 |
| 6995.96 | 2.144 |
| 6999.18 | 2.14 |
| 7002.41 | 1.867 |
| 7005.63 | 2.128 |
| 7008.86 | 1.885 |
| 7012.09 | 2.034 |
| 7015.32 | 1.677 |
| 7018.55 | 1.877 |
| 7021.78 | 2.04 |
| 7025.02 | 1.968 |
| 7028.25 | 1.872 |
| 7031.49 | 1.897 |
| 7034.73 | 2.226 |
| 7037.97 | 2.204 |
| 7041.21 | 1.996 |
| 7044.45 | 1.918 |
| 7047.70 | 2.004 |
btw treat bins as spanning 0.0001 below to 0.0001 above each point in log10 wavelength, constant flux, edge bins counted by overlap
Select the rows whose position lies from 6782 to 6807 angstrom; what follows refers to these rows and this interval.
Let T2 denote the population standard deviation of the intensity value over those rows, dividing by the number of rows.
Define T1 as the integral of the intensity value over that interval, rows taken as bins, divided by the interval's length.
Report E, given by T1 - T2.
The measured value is 1.81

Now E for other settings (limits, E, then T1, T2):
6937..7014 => 1.84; 2.010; 0.166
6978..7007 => 1.98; 2.127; 0.143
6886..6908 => 1.95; 2.032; 0.084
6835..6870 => 1.86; 2.021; 0.162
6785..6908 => 1.87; 2.011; 0.137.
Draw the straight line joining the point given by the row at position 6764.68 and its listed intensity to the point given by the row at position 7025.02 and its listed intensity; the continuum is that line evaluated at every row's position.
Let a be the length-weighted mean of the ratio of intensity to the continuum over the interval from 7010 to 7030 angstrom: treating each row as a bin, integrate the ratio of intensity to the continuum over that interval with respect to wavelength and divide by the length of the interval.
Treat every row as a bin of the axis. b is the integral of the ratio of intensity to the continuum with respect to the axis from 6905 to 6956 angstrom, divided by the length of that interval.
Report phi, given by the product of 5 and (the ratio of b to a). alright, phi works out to 5.10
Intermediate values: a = 0.97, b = 0.99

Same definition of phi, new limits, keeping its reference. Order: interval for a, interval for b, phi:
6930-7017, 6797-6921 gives 5.08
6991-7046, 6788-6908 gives 4.95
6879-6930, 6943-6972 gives 4.84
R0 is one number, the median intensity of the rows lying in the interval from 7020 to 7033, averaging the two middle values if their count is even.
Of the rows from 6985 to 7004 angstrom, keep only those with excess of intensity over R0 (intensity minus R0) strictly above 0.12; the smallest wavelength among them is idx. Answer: 6986.30 angstrom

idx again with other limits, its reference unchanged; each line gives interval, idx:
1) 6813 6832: 6814.71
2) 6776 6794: 6777.15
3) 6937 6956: 6951.00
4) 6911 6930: 6922.25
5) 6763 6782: 6767.80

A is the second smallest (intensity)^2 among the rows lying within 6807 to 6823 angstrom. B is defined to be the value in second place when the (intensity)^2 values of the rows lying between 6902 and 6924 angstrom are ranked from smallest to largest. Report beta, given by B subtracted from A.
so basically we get -0.2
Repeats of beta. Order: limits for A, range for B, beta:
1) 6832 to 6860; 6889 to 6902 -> -0.7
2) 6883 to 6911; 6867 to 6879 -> -0.6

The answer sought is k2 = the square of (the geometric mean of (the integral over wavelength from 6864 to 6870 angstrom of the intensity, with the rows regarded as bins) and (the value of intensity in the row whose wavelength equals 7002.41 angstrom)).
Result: 22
